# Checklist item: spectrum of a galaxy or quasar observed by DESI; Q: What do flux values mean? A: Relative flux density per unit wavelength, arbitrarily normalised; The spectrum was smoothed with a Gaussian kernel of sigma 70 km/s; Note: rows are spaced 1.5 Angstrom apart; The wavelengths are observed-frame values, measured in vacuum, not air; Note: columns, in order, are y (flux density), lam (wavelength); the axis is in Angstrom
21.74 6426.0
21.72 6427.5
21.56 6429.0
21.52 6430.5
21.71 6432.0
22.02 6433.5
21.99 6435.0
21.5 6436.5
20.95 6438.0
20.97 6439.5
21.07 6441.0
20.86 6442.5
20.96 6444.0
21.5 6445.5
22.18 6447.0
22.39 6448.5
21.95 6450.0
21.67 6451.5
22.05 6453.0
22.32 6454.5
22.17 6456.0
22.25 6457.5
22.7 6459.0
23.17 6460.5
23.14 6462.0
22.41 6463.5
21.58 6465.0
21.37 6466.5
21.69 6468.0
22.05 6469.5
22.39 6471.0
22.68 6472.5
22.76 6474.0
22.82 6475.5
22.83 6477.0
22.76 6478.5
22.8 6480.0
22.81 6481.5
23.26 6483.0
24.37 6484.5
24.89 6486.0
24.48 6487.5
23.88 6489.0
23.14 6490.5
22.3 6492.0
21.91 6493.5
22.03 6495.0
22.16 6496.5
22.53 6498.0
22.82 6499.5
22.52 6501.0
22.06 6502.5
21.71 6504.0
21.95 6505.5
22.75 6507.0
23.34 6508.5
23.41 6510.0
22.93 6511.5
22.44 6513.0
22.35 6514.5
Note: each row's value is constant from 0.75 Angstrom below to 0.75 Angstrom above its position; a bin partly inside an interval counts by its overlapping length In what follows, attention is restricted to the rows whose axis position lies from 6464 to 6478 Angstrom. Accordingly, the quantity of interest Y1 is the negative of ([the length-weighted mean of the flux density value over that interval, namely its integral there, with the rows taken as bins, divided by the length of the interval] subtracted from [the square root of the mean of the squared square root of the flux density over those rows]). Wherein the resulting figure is 17.5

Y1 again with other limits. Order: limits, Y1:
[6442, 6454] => 17.1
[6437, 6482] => 17.4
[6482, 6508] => 18.1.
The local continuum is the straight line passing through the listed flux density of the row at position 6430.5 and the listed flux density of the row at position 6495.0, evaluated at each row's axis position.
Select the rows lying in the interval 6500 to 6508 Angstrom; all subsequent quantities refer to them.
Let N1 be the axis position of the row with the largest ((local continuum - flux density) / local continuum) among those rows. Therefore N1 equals 6504.0 Angstrom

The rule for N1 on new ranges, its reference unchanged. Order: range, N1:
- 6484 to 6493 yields 6492.0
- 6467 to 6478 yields 6468.0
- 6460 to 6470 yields 6466.5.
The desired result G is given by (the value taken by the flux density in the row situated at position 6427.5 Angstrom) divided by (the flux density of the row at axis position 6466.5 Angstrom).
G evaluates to 1.02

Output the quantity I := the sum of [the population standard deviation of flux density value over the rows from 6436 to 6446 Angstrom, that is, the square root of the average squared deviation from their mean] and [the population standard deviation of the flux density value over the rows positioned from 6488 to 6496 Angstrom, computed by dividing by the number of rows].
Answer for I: 1.00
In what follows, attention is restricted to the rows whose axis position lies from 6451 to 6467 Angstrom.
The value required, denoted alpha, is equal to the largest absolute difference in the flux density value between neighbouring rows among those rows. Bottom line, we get 0.8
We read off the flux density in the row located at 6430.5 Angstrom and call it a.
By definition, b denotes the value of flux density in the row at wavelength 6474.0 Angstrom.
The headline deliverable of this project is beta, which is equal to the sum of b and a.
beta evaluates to 44.3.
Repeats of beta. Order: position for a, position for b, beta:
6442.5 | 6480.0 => 43.7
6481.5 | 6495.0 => 44.8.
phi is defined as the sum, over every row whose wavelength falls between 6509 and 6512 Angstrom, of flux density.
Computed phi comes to 46.3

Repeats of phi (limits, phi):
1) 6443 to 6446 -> 42.5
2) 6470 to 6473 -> 45.1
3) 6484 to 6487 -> 49.3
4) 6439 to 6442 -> 42.0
